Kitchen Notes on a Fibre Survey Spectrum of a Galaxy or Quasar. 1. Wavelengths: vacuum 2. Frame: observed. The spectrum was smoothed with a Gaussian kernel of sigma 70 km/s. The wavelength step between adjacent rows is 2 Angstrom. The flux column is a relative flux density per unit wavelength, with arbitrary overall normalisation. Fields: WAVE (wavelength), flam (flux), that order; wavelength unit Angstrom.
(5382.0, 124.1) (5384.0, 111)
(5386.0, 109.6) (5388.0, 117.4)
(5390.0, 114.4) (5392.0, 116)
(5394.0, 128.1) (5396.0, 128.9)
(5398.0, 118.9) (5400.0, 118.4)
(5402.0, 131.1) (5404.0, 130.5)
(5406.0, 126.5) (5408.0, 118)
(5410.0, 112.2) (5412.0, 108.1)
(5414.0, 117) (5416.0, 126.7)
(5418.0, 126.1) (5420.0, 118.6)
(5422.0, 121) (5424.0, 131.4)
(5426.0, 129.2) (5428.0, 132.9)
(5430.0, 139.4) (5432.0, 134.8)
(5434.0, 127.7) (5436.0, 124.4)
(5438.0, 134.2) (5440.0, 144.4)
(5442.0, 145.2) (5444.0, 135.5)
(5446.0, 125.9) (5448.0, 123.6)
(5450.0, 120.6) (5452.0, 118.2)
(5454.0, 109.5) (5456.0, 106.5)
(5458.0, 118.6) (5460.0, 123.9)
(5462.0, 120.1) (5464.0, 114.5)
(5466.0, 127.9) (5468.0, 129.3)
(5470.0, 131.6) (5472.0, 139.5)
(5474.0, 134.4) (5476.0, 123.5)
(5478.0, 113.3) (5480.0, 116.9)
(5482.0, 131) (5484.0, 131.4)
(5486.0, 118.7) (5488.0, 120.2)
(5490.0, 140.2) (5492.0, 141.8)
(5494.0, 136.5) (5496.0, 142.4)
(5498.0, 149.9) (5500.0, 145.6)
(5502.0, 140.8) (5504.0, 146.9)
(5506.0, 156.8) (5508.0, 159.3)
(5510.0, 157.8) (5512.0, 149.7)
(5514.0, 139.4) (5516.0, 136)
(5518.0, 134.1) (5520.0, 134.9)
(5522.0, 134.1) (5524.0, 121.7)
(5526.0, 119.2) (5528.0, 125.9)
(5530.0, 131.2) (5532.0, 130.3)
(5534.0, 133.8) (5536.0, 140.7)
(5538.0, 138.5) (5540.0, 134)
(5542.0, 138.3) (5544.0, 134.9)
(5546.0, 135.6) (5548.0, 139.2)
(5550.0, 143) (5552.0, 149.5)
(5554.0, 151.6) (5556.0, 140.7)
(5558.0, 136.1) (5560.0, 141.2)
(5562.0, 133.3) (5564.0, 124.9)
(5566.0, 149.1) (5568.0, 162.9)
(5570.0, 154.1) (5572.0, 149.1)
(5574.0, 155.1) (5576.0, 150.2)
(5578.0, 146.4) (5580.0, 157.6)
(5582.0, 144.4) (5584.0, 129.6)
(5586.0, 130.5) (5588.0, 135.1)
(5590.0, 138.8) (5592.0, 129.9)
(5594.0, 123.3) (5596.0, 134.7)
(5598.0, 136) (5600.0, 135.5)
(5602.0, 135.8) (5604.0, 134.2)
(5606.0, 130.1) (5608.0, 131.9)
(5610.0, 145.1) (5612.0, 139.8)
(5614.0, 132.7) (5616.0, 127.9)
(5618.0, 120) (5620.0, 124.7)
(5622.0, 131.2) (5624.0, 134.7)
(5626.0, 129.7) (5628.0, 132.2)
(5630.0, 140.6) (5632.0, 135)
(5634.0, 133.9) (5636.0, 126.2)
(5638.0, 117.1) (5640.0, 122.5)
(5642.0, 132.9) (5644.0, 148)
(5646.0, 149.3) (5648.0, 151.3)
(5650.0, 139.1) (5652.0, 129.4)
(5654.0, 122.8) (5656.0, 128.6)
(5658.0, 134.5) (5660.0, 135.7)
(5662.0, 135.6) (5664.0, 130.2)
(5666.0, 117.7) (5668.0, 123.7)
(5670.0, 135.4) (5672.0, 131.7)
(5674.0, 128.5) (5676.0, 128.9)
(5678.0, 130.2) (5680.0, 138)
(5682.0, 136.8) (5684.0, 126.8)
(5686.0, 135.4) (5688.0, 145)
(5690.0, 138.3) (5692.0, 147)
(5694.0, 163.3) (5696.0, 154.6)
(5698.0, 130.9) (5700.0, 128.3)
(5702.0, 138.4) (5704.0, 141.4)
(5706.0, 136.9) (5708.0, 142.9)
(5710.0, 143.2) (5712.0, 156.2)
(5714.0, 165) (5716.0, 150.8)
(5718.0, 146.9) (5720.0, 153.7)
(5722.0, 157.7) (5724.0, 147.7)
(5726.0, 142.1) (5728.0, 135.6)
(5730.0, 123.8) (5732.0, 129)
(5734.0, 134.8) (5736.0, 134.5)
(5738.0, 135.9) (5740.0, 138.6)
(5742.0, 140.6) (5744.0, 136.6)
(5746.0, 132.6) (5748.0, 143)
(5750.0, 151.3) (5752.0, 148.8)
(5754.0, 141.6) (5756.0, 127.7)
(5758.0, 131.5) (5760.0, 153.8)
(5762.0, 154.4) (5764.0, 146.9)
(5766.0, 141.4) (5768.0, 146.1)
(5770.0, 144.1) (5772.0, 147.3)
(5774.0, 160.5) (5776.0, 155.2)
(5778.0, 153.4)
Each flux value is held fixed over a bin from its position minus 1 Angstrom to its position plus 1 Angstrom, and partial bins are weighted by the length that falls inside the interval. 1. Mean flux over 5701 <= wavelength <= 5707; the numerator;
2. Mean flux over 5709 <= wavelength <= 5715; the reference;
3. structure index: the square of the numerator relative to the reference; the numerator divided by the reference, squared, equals 0.81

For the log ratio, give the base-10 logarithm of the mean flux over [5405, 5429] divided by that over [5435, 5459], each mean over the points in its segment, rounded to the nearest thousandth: -0.011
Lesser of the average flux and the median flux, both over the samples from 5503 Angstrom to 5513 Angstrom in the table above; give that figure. 154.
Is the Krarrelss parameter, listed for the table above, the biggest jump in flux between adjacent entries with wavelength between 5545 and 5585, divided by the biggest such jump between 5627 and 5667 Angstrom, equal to 1.6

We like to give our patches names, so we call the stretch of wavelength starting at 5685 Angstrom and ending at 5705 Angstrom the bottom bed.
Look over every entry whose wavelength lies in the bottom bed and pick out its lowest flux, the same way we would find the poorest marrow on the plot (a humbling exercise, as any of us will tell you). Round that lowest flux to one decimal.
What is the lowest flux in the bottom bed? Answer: 128.3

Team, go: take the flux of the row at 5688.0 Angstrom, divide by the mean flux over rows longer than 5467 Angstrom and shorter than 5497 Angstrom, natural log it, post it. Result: 0.11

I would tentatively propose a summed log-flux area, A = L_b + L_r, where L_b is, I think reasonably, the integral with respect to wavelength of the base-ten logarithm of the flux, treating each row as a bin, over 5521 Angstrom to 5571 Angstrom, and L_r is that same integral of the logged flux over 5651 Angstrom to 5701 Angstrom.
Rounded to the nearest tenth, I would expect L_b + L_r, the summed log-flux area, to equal 213.2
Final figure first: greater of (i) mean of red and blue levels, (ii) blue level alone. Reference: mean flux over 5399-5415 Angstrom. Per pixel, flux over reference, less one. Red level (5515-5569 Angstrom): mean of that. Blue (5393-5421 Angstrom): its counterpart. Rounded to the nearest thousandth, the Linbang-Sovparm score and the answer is 0.077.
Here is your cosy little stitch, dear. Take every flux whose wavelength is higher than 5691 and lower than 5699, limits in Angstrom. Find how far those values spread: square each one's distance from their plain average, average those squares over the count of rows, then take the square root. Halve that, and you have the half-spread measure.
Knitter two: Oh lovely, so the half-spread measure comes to 6.0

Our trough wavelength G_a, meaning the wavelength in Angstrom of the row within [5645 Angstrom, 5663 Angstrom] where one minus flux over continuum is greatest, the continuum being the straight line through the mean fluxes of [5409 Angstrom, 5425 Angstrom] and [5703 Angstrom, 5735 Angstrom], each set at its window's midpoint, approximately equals 5654.0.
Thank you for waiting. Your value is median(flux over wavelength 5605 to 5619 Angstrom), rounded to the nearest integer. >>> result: 132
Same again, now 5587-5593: 135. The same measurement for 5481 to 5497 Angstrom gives 134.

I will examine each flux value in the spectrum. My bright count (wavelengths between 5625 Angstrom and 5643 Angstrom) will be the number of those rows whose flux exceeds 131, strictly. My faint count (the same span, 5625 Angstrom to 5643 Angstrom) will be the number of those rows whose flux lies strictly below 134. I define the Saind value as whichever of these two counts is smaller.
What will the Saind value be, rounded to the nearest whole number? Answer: 5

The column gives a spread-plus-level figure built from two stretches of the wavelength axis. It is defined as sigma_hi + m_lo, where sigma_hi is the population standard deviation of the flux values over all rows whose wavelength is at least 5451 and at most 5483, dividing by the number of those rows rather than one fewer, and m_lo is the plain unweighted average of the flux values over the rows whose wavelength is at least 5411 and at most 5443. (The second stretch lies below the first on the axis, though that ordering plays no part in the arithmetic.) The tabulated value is 138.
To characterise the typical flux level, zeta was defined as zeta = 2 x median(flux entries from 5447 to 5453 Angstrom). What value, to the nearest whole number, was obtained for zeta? 241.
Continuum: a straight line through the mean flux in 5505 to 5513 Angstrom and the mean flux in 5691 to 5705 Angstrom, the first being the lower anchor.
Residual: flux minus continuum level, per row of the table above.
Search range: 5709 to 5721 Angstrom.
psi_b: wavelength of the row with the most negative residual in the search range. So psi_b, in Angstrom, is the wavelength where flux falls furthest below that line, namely 5710.0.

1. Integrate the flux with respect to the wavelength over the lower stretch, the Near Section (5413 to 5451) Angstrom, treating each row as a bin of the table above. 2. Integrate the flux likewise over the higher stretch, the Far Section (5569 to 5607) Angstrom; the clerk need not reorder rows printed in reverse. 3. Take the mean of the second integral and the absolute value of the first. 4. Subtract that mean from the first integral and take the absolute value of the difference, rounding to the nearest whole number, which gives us 192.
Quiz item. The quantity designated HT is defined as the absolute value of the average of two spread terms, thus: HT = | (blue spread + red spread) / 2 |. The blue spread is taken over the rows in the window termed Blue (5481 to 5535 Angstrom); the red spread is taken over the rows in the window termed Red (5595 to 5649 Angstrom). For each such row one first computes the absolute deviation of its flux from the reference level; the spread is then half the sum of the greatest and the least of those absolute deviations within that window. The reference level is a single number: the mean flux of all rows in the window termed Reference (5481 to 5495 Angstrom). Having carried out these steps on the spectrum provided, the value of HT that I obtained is 12.0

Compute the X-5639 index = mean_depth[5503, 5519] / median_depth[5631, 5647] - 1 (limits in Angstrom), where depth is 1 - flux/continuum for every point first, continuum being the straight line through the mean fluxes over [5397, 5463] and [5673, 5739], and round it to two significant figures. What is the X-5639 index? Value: -6.4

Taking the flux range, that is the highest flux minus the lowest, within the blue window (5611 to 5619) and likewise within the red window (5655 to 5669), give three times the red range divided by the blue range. 2.7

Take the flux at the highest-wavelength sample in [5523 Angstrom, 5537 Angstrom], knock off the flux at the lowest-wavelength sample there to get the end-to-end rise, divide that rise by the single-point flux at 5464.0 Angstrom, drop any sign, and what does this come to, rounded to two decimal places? 0.17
